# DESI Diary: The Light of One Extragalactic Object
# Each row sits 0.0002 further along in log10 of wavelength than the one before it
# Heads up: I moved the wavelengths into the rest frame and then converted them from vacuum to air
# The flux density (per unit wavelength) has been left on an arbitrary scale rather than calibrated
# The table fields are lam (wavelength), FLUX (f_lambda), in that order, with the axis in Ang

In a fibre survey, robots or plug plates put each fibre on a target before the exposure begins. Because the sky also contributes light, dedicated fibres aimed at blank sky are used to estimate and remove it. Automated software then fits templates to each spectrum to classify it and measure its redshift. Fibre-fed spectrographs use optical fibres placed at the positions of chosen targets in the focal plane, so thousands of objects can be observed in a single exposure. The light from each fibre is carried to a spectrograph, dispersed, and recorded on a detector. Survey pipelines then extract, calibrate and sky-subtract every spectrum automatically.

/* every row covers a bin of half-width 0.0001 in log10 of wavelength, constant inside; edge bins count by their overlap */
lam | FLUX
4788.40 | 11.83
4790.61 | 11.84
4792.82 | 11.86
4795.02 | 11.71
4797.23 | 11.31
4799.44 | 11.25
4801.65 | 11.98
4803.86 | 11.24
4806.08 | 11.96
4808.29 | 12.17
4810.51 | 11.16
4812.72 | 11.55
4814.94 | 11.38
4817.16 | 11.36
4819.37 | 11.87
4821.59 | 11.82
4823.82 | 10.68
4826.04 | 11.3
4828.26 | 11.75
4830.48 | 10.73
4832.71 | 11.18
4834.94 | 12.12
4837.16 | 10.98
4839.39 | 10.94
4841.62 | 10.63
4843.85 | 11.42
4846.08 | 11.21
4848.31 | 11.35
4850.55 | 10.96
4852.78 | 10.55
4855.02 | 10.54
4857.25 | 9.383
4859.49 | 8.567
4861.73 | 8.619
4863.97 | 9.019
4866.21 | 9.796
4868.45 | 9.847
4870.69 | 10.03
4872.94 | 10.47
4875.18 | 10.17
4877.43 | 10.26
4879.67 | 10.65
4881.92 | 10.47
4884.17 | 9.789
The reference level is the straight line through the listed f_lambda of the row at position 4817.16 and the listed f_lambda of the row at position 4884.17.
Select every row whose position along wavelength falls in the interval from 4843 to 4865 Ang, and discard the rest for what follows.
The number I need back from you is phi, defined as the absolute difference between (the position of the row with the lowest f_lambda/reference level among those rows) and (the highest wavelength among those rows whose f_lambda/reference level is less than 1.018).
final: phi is 4.5 Ang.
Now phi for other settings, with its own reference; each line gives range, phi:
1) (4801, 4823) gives 13.3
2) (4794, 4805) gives 4.4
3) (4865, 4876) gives 9.0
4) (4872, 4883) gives 0.0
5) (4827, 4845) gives 11.1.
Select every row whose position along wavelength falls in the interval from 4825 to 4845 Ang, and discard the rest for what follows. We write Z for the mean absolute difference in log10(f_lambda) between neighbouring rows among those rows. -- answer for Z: 0.025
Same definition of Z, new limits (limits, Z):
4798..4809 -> 0.022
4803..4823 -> 0.014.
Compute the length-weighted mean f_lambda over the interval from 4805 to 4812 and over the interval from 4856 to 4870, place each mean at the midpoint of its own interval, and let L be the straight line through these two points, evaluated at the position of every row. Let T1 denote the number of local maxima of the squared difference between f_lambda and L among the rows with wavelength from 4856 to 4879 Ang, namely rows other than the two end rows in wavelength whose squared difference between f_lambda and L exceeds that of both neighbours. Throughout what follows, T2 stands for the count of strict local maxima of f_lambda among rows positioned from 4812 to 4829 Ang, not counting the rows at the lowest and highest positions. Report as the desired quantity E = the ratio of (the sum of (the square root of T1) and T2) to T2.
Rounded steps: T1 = 2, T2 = 1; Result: 2.4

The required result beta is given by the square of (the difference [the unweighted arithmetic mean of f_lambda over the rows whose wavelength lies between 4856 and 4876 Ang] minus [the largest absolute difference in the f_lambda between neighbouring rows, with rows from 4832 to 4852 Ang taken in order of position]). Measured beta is 71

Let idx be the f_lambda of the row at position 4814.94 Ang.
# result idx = 11.38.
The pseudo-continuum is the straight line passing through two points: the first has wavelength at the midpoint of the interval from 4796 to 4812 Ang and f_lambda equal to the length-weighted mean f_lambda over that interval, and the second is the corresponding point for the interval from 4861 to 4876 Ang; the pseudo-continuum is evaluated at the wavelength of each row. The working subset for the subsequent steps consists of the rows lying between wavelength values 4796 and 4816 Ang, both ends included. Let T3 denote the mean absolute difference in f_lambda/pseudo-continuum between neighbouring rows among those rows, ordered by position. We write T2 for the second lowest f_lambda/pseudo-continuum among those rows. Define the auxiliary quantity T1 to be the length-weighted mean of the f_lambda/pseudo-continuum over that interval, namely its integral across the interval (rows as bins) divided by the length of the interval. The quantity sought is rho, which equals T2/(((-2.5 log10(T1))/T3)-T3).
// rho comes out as -8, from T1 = 1.00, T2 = 0.96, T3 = 0.0438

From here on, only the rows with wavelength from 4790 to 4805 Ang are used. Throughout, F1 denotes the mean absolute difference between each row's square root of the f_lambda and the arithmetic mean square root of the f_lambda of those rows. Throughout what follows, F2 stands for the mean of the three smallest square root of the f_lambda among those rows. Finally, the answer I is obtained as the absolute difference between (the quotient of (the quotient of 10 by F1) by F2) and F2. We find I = 68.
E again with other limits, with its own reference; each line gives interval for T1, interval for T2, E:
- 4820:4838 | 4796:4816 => 1.5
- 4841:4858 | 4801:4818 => 1.9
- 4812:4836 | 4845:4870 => 2.7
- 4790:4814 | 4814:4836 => 1.9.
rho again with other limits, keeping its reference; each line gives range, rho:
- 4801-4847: -1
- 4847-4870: 3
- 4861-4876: -14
